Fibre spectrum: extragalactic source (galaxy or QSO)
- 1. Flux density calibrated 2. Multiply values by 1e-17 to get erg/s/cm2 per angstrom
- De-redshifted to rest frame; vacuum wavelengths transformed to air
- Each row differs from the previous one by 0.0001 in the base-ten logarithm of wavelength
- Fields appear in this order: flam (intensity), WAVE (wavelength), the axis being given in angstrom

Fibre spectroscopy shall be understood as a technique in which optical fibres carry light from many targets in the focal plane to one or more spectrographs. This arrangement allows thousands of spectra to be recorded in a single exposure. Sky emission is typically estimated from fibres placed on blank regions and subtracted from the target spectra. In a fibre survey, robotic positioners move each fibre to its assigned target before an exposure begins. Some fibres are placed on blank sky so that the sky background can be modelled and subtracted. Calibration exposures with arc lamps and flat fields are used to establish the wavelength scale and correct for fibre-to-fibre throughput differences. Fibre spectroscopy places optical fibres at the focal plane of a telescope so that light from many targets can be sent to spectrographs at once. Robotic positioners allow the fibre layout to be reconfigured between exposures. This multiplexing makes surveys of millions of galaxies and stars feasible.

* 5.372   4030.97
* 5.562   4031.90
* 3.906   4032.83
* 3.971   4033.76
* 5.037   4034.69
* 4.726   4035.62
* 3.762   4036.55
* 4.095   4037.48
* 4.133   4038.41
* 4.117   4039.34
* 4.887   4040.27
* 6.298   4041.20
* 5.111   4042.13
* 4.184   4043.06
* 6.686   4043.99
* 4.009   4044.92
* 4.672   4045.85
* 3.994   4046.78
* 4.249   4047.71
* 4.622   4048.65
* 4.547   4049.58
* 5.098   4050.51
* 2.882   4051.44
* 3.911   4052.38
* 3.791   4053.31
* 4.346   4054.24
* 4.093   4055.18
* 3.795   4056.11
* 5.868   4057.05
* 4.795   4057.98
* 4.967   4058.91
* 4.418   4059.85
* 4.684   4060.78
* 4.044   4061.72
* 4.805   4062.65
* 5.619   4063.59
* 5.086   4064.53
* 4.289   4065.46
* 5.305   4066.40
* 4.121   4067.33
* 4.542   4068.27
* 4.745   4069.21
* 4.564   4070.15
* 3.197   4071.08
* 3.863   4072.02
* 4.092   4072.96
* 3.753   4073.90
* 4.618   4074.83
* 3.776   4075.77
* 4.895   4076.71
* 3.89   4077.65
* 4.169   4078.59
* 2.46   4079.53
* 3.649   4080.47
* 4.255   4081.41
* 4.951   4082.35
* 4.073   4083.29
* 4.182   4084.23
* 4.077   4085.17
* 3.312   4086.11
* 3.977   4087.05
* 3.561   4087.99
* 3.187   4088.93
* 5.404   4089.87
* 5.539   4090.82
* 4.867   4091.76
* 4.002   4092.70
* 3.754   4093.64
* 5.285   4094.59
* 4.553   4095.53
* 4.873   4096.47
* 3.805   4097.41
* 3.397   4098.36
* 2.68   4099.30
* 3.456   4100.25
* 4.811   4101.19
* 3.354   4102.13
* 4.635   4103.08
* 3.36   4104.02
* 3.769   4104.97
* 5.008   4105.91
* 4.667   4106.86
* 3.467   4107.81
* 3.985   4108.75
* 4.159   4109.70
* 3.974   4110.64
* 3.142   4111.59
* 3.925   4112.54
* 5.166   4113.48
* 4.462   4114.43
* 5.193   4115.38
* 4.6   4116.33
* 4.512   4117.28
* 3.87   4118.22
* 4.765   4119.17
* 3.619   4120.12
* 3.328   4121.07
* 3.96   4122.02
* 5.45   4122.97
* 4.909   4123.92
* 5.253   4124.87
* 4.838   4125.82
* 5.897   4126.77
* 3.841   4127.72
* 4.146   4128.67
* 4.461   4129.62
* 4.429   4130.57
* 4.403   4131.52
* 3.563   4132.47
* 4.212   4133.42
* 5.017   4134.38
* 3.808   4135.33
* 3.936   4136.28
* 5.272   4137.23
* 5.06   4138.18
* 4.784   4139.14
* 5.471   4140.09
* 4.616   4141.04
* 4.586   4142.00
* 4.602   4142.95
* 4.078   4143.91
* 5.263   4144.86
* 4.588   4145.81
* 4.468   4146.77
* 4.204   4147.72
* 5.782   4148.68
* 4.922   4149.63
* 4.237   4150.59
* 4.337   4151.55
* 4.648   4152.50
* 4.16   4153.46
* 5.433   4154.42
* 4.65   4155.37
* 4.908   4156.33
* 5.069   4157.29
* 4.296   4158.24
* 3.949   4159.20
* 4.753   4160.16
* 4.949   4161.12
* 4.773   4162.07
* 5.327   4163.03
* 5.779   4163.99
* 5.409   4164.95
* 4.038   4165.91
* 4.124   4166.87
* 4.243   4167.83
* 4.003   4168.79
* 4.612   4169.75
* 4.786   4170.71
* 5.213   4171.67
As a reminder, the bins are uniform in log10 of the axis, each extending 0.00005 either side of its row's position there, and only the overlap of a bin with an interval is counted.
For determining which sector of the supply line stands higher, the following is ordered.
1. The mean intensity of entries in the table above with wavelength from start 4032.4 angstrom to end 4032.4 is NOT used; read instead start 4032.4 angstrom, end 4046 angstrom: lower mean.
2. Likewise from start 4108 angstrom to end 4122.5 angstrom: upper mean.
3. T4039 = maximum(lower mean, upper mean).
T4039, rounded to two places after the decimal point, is 4.64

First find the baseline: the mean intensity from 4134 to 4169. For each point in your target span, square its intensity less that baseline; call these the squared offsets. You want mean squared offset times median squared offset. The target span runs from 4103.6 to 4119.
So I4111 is 0.24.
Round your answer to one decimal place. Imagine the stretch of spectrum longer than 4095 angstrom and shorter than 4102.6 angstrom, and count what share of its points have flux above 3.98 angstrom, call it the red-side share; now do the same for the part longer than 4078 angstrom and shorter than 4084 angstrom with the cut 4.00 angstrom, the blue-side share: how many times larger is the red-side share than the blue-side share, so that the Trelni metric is 0.6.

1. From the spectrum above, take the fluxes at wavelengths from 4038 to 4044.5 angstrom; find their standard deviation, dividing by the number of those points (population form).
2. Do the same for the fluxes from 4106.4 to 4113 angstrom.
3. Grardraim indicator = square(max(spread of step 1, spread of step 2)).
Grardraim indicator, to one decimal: 1.0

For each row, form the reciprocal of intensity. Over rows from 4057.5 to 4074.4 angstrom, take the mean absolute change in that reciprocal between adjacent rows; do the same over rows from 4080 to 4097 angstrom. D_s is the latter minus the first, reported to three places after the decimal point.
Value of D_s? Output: 0.007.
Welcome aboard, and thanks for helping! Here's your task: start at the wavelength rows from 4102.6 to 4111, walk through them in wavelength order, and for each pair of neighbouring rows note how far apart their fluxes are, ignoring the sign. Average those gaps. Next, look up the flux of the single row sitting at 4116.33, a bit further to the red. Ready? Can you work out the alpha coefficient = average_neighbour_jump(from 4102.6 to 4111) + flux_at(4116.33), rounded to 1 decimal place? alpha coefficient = 5.3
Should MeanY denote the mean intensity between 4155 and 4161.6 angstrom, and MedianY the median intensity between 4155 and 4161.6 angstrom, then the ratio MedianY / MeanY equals 1.021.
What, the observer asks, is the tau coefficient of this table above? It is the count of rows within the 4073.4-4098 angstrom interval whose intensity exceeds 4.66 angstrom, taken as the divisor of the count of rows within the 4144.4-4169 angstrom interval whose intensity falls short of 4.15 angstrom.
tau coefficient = 0.57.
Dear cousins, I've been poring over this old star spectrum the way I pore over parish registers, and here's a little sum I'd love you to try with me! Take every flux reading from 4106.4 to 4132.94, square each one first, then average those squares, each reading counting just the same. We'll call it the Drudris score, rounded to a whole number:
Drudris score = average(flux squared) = 19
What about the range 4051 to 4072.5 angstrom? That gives 20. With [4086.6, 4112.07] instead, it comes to 17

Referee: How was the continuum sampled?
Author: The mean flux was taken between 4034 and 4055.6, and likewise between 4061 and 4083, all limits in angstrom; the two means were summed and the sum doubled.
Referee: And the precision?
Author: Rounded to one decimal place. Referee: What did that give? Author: 17.6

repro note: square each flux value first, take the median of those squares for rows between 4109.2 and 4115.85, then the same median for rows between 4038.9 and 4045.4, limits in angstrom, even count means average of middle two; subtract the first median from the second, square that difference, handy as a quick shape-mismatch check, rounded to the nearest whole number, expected 43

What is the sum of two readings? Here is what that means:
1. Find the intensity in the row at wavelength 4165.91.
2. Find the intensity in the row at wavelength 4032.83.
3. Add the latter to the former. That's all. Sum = 7.9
